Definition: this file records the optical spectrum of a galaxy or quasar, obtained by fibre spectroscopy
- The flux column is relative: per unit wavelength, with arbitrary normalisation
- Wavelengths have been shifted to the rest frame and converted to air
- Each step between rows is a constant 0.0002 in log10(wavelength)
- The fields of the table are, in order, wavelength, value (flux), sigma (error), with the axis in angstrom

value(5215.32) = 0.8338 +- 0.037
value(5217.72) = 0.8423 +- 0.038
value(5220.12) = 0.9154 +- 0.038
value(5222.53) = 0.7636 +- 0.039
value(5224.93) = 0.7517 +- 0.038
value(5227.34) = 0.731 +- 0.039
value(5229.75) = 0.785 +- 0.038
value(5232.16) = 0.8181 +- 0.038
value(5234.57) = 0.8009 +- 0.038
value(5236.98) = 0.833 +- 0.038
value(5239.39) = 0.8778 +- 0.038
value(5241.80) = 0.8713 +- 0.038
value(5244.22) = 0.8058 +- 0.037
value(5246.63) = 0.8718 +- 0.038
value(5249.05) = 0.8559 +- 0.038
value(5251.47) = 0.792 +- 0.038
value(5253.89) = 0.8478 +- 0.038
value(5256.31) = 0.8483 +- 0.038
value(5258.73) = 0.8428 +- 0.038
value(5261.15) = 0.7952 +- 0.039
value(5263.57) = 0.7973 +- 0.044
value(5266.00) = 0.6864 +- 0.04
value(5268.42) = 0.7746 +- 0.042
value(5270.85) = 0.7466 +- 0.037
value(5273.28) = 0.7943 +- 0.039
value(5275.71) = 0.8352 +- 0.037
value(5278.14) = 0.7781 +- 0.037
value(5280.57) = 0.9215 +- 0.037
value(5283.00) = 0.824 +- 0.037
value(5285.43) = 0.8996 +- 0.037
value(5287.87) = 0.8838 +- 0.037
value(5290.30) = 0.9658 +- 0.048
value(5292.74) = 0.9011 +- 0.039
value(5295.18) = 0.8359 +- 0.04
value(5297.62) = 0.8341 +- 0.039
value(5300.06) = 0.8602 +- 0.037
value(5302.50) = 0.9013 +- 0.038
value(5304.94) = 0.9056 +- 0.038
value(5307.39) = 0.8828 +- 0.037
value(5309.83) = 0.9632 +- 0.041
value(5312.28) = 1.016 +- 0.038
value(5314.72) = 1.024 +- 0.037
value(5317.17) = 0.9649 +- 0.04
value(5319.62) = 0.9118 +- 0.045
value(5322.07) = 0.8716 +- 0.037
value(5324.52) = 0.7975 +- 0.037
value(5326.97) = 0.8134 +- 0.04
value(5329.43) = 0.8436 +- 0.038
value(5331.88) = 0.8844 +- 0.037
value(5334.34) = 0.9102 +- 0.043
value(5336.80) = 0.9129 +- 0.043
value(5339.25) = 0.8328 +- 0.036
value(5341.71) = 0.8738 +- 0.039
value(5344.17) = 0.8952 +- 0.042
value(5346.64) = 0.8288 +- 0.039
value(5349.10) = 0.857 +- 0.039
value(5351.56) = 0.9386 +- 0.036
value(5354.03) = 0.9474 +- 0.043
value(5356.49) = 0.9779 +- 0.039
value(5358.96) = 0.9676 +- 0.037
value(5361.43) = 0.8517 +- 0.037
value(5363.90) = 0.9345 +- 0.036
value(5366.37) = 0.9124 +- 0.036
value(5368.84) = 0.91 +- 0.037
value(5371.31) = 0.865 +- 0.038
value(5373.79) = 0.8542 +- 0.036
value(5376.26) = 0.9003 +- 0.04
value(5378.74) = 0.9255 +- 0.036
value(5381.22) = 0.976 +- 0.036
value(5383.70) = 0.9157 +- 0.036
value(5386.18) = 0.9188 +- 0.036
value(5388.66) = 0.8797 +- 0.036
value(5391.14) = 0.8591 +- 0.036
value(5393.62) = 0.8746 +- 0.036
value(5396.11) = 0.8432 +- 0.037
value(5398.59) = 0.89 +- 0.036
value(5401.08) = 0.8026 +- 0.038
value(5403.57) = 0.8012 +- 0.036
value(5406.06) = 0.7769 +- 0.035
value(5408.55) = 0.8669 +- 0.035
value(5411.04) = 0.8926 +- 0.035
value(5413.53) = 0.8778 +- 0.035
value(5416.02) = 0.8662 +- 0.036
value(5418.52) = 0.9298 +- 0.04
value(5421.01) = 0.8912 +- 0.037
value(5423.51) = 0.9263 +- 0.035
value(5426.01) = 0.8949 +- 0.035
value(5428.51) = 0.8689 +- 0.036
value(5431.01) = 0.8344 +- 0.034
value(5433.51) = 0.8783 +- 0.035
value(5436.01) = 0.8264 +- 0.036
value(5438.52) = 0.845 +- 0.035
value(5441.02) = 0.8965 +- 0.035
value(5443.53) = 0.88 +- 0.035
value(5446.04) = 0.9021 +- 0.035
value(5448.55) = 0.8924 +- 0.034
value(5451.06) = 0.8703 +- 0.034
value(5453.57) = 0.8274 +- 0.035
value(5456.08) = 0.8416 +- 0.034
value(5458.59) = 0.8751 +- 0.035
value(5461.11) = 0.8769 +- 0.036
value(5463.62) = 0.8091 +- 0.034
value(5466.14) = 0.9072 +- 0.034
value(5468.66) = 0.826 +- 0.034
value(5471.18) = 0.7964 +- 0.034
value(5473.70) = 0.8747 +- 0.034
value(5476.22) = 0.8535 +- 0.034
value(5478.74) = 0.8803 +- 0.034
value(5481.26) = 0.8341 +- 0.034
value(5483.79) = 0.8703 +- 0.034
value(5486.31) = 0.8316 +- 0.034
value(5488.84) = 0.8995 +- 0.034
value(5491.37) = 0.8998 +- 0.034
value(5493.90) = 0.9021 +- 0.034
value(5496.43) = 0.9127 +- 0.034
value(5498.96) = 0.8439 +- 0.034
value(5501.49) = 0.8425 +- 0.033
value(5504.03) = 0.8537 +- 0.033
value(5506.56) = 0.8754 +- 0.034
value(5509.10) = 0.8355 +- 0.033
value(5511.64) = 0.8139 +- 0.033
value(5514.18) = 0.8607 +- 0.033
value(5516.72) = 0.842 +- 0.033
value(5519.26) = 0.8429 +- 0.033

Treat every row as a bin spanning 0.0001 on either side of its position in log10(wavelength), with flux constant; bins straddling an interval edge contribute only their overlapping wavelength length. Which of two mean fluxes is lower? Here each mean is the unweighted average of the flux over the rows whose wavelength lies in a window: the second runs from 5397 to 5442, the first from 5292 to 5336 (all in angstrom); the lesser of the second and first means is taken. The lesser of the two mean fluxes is 0.865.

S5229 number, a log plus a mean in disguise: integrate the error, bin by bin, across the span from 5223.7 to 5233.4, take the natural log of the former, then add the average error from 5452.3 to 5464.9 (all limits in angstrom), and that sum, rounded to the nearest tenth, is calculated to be -1.0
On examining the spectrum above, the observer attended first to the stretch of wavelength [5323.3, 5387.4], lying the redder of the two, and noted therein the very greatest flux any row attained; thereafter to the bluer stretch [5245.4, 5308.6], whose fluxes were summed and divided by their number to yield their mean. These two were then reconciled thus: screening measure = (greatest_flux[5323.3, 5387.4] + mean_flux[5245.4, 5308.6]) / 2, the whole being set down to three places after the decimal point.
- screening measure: 0.910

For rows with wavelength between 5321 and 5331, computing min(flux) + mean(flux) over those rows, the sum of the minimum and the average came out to 1.63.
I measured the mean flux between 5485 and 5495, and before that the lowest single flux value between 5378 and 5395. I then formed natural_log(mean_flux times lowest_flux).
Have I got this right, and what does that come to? -0.28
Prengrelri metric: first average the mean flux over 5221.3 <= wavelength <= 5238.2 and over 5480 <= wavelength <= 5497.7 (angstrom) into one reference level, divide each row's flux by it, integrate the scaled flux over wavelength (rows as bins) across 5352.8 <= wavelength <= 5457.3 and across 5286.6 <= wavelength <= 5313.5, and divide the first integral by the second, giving 3.8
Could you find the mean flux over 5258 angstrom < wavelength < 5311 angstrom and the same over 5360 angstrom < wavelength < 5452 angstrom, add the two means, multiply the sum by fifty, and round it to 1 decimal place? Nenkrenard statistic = 86.3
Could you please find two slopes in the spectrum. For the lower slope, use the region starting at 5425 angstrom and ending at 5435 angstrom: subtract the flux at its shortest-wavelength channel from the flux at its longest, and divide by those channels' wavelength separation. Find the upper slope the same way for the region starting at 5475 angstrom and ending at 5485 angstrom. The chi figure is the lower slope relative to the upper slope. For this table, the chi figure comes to -1.0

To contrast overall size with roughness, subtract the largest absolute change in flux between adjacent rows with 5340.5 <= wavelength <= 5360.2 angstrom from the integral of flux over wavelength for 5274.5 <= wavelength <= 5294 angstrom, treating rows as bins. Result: 17.0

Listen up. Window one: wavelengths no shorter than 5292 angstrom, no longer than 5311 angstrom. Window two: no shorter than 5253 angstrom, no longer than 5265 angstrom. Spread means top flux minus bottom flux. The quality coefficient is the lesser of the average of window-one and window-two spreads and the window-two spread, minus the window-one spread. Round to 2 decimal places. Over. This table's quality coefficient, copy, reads -0.08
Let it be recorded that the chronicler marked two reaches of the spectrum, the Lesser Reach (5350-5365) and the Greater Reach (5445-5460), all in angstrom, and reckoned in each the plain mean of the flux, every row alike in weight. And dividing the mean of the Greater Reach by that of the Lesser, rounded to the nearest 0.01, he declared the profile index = 0.93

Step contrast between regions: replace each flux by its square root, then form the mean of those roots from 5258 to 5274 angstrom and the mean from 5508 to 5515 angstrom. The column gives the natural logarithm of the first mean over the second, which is -0.038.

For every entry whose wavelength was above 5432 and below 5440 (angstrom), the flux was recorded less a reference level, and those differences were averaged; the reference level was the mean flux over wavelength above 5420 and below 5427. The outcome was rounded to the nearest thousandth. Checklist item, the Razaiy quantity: -0.054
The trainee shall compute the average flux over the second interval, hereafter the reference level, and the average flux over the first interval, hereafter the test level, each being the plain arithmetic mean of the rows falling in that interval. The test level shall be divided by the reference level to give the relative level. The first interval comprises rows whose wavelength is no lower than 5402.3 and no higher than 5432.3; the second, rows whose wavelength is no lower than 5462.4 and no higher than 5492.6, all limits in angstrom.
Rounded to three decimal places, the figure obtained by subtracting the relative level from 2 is 0.986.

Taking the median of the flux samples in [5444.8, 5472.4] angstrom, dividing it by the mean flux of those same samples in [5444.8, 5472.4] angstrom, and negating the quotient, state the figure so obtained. -1.016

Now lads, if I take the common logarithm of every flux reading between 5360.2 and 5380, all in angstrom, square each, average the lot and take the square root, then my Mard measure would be 0.051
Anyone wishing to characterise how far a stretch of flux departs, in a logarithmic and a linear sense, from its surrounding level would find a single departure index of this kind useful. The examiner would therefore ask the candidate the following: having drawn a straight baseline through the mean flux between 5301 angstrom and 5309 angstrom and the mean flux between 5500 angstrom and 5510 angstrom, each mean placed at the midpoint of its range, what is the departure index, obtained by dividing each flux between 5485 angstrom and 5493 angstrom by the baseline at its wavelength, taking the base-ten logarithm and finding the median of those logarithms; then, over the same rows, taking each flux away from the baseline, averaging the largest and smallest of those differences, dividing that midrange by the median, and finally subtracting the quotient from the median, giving 0.5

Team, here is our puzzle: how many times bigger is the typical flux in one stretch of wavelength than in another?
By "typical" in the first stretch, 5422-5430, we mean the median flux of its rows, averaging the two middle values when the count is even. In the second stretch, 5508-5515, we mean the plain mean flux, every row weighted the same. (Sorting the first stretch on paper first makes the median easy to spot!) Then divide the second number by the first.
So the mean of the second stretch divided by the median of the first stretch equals 0.93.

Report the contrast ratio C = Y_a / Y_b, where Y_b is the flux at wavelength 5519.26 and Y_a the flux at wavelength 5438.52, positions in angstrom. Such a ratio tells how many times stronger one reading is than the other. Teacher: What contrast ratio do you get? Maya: 1.00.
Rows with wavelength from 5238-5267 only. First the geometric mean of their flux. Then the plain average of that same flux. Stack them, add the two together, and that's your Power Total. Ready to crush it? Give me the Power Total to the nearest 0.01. 1.65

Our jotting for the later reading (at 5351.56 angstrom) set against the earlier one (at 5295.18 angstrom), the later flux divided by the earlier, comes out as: 1.12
